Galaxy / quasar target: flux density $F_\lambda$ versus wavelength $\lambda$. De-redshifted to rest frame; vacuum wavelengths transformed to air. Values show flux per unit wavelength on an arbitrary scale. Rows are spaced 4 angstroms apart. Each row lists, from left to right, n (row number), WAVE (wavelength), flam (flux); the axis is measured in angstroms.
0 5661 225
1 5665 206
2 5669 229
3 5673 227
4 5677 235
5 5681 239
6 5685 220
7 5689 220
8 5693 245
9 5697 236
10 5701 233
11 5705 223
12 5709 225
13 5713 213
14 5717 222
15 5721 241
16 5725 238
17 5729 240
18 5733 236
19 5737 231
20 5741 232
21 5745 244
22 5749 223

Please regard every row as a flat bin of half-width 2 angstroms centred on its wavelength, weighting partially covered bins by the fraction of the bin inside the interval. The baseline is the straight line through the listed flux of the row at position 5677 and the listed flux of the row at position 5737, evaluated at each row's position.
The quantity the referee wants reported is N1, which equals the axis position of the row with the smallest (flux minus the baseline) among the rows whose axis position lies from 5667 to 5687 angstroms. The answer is 5685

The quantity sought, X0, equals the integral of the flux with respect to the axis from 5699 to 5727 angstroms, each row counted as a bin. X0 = 6380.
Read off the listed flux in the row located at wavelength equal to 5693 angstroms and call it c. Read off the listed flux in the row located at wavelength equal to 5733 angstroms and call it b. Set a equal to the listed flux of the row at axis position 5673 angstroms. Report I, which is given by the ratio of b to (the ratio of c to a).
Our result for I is 219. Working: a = 227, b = 236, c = 245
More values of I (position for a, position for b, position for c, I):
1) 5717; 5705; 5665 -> 240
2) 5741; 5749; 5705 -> 232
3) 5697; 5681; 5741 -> 243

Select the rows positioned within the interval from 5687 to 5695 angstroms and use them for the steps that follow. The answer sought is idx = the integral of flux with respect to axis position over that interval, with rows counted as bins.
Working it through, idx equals 1860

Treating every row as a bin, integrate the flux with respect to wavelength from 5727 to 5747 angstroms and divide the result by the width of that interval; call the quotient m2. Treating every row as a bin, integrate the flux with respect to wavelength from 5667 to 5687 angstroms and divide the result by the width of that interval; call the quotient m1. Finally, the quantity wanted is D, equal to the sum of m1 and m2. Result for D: 467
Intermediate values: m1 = 230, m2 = 237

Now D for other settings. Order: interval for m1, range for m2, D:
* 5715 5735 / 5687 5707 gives 467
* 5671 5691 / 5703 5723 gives 453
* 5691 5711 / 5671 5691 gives 461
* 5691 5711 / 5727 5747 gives 469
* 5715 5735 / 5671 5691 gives 464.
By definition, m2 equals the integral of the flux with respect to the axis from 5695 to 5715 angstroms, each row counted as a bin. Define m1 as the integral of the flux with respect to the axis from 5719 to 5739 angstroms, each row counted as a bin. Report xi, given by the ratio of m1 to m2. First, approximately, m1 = 4744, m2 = 4520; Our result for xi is 1.05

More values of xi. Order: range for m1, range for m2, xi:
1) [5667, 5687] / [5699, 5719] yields 1.03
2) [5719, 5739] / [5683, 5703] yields 1.03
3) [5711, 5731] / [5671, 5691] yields 1.01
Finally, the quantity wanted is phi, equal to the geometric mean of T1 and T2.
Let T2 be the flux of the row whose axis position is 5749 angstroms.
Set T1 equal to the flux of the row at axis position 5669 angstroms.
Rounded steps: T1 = 229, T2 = 223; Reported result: 226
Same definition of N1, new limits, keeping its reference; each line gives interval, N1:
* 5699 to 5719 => 5713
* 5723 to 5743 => 5737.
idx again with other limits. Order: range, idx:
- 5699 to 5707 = 1824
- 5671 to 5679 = 1848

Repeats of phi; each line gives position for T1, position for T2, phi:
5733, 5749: 229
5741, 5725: 235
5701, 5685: 226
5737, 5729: 235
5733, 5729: 238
